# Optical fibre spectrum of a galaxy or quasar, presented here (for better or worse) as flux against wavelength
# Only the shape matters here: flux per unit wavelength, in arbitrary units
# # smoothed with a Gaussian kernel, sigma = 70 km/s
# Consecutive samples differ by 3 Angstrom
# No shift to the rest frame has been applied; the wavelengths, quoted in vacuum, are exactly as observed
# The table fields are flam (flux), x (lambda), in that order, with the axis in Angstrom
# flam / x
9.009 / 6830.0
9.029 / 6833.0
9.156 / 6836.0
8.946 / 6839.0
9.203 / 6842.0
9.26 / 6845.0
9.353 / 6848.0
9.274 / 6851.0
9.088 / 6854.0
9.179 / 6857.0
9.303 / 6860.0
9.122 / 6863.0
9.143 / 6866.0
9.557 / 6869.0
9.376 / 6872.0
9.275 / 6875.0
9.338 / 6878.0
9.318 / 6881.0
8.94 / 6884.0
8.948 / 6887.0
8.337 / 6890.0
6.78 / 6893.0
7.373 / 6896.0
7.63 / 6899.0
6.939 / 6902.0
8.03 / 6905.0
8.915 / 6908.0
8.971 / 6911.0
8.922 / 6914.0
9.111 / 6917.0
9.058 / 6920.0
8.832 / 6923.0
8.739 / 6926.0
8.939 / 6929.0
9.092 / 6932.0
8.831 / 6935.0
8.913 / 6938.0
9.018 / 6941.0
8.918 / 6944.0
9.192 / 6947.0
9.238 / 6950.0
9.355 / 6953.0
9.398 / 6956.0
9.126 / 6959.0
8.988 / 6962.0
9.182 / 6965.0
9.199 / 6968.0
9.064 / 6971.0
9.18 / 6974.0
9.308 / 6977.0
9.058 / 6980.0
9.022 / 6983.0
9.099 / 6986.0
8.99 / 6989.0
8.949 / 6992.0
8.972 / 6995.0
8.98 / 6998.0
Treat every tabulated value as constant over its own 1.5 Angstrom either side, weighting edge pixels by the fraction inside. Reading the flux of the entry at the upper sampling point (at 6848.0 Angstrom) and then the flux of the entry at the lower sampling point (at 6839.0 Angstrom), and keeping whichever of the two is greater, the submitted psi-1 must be 9.35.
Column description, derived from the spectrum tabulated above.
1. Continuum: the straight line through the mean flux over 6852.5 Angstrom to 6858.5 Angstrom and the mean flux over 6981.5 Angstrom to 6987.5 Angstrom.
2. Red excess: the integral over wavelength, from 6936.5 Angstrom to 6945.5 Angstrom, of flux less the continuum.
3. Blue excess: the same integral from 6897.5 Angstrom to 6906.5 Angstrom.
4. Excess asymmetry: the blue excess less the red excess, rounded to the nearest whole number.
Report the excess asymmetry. -13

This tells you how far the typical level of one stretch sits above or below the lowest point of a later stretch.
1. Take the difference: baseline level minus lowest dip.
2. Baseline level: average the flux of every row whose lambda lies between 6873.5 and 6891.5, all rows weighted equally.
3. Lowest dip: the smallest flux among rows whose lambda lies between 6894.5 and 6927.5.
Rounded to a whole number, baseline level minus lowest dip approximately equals 2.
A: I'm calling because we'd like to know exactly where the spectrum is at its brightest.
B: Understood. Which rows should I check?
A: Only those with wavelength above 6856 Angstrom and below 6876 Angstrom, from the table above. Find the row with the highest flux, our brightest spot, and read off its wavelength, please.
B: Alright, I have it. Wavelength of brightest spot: 6869.0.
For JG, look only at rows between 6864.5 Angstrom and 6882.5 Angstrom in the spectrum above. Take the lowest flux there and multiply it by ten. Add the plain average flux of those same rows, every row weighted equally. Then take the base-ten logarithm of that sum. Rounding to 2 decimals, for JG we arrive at 2.00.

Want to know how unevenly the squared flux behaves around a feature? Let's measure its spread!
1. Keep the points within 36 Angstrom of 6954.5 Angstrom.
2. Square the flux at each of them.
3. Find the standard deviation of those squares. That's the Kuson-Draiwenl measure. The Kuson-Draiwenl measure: 3.0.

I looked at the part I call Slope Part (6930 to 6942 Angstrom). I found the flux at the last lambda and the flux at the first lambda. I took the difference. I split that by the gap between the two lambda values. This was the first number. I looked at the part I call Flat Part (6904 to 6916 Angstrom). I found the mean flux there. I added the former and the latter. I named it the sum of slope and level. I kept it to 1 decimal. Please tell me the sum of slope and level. 8.7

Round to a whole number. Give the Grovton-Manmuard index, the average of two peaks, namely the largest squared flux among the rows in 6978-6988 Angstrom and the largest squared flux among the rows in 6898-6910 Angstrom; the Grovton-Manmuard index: 81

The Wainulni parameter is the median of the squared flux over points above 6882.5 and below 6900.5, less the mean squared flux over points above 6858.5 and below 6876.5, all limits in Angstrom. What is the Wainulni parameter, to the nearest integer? -23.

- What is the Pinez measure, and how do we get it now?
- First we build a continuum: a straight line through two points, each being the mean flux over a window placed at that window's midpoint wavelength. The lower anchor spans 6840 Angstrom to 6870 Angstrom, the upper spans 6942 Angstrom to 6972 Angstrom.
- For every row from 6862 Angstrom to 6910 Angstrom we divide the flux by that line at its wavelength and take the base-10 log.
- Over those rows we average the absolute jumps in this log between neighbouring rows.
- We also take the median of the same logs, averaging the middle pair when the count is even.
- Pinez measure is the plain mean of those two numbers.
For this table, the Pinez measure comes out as 0.006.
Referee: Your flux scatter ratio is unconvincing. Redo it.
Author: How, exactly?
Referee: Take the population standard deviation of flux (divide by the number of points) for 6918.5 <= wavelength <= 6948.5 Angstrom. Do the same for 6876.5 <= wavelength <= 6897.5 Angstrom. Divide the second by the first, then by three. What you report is 2.4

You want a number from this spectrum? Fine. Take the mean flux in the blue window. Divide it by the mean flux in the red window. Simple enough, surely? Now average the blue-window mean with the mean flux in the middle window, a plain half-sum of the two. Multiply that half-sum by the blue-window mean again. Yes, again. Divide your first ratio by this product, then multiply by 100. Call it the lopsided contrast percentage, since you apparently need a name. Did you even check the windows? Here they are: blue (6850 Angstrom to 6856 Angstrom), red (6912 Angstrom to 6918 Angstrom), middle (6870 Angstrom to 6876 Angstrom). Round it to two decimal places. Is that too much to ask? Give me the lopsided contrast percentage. 1.20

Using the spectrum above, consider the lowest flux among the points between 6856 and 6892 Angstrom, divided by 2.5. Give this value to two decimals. 3.33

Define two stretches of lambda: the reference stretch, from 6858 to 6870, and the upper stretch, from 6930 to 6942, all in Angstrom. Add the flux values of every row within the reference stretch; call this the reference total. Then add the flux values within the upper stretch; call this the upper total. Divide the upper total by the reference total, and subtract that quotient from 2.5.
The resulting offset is 1.5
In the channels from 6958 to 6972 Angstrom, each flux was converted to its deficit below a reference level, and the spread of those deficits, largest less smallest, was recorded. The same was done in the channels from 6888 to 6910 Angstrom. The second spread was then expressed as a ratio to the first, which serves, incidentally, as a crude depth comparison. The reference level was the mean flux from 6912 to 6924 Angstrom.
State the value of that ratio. 10.1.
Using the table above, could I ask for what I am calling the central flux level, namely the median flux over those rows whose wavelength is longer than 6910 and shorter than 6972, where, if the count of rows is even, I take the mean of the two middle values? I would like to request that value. 9.06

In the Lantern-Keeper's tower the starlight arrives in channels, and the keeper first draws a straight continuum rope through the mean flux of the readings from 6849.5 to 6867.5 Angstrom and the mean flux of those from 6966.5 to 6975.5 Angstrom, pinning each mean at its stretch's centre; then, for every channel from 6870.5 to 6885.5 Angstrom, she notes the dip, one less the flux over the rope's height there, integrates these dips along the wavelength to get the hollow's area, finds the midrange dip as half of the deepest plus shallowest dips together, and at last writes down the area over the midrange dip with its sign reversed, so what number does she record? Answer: 52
